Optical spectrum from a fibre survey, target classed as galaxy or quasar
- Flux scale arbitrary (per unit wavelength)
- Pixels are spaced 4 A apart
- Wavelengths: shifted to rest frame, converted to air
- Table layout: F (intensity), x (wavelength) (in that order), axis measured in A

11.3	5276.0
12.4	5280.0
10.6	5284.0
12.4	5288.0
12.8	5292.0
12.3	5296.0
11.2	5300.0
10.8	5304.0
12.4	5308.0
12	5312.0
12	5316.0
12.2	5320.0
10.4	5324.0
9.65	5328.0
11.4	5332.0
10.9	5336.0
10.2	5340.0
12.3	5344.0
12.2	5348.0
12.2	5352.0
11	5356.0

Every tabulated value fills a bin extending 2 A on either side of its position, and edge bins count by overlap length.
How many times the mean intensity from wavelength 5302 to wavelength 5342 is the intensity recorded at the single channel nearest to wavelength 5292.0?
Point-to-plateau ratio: 1.14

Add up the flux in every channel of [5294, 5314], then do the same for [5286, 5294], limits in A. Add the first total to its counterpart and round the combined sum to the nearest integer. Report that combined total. 84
